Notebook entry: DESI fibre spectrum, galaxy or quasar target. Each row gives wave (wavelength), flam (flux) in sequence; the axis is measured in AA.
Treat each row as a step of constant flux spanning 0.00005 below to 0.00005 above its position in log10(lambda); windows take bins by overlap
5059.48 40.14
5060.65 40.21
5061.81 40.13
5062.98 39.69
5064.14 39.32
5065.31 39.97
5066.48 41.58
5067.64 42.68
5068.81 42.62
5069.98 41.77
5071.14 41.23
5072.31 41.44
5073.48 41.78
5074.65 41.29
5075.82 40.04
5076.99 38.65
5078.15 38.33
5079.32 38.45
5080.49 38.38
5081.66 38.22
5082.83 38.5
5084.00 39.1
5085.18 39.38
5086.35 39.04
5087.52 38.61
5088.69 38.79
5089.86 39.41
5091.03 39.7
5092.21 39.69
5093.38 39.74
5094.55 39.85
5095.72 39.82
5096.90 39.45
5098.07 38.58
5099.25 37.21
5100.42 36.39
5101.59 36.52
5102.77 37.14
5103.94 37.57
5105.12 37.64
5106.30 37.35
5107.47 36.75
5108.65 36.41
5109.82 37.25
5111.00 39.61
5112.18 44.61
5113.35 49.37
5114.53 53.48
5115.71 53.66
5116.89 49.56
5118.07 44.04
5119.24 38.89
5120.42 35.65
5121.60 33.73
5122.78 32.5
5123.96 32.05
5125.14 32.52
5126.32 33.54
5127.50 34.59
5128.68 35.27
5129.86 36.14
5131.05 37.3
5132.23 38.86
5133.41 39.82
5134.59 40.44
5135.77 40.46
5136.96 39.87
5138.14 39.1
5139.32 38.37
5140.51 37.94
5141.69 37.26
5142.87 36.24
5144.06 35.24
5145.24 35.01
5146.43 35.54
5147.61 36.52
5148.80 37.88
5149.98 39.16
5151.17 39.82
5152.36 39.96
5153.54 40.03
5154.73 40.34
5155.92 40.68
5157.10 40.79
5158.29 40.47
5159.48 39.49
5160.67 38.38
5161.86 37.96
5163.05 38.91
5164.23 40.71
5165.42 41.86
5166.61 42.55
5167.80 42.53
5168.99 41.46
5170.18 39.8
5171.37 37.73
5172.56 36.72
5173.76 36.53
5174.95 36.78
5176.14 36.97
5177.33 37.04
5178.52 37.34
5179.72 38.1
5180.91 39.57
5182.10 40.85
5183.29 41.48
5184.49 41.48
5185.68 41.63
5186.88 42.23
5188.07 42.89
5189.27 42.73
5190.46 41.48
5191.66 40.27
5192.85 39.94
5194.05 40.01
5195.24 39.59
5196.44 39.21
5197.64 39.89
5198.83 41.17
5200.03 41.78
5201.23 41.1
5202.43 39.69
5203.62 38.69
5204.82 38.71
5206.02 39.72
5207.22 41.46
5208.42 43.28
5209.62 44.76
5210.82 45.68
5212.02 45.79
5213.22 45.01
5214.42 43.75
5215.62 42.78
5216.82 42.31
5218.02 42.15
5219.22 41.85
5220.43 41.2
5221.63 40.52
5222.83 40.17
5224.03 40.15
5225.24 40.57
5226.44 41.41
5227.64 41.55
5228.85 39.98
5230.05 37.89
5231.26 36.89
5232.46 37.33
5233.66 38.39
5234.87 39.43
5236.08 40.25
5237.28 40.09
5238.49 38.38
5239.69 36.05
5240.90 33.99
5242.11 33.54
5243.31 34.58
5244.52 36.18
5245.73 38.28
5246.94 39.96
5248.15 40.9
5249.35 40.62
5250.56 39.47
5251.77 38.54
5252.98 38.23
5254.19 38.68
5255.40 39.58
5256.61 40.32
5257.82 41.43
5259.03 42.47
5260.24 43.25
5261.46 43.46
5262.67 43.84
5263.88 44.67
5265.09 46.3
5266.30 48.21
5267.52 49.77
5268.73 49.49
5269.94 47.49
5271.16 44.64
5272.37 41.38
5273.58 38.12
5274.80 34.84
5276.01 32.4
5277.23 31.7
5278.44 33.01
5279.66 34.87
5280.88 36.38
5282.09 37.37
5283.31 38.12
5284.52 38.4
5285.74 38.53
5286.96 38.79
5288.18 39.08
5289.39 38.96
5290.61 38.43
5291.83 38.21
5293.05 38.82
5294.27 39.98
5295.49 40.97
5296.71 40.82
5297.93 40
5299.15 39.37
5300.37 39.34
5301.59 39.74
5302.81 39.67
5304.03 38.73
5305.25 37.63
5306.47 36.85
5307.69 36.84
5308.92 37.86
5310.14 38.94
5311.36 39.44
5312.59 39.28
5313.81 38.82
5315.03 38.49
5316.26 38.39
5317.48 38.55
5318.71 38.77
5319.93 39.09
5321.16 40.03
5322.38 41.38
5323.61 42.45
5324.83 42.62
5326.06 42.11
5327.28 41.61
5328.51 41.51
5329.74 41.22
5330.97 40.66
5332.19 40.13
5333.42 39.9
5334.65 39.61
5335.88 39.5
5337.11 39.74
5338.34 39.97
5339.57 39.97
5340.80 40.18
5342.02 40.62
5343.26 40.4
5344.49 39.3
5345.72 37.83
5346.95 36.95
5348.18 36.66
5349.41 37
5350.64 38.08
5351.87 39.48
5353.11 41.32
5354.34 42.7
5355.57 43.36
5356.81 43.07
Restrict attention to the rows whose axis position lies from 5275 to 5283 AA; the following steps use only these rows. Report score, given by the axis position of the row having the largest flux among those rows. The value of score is 5282.09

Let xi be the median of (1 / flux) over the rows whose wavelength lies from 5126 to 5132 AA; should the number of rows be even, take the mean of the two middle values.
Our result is 0.028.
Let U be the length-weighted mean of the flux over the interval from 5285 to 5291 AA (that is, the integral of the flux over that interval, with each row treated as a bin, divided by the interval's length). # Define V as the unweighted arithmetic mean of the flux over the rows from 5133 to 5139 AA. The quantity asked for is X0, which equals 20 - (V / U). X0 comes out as 19.0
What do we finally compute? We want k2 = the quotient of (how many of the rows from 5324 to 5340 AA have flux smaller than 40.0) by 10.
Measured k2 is 0.6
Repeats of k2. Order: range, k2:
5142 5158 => 0.9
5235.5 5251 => 0.9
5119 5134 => 1.3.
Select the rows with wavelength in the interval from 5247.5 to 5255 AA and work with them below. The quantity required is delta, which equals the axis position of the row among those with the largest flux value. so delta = 5248.15 AA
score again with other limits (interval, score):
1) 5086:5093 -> 5091.03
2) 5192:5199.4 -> 5198.83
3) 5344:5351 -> 5344.49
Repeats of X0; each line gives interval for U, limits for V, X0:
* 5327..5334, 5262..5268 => 18.9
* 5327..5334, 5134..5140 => 19.0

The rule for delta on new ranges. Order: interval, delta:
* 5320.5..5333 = 5324.83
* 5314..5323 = 5322.38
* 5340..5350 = 5342.02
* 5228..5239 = 5236.08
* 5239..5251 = 5248.15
